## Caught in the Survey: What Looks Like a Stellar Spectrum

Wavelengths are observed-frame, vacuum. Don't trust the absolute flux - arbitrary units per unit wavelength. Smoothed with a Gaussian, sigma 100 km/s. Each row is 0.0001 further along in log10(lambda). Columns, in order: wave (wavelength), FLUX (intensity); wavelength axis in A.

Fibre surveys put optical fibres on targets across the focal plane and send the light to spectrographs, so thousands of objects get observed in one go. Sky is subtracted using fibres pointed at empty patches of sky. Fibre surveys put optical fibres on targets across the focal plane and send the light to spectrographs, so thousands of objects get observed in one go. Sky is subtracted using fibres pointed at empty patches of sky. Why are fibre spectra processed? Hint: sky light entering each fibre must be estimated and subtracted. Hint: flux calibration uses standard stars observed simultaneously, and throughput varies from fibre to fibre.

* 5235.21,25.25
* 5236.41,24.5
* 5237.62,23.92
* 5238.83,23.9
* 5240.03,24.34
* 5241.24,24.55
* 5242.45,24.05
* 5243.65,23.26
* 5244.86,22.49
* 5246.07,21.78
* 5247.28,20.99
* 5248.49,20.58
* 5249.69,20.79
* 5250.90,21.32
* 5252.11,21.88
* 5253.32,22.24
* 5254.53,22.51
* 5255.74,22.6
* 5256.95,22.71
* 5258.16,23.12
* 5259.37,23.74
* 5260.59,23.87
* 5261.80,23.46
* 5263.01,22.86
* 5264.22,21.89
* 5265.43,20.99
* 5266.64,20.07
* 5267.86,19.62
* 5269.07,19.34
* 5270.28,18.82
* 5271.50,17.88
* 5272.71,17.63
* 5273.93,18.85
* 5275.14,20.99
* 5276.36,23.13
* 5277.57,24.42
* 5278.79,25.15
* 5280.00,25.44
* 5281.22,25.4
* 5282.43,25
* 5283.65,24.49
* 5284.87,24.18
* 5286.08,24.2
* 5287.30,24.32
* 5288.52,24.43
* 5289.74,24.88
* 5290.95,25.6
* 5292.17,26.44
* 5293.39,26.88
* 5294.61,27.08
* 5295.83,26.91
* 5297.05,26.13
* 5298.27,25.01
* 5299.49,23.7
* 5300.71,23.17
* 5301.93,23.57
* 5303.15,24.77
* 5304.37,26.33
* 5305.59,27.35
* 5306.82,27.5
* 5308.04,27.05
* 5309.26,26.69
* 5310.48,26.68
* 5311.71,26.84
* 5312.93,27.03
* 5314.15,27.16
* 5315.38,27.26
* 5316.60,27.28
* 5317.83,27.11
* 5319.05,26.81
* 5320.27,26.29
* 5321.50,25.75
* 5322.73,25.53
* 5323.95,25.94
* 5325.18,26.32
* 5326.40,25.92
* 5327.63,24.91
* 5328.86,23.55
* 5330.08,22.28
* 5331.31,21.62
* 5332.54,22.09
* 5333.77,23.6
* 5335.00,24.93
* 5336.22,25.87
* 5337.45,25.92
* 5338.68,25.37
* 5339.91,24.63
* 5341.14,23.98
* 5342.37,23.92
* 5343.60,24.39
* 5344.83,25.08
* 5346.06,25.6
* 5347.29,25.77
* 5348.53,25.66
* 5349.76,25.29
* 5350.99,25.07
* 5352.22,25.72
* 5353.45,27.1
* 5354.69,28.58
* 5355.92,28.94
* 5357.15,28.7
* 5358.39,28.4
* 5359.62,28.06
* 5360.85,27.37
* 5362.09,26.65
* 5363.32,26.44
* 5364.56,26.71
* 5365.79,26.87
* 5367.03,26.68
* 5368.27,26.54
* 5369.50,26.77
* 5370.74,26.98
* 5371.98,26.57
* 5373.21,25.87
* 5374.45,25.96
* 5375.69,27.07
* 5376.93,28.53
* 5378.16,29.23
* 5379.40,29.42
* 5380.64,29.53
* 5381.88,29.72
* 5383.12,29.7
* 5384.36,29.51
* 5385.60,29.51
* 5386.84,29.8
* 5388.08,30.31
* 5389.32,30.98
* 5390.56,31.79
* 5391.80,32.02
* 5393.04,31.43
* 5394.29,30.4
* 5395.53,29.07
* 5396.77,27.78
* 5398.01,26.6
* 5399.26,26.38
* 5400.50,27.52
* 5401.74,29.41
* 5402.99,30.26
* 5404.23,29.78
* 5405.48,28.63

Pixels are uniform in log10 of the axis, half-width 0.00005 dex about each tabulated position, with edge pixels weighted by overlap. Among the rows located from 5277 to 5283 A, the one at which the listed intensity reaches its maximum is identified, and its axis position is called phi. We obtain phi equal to 5280.00 A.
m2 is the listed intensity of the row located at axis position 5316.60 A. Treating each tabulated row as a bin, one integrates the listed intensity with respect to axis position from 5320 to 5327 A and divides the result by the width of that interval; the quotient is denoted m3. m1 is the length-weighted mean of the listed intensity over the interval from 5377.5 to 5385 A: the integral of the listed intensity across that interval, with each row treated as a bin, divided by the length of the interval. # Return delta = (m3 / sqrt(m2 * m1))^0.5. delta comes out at 0.96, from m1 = 29.5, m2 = 27.28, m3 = 25.9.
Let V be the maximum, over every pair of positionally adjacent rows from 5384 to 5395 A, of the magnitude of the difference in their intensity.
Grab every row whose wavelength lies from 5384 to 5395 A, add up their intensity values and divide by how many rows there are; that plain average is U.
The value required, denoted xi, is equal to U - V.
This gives 29.6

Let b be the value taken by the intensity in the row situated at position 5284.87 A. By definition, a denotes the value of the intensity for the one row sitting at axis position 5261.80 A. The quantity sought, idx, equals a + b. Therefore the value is 47.6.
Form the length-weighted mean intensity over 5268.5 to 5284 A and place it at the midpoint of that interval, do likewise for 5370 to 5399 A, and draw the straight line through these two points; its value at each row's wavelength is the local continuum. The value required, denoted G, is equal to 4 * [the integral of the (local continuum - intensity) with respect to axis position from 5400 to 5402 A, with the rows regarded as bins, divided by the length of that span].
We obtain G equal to 7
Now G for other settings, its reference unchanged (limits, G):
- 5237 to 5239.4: -17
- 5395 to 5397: 5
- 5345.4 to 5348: 4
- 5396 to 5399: 11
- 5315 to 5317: -11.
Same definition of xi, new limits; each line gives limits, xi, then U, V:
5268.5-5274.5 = 17.3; 19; 1.22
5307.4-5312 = 26.5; 27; 0.36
